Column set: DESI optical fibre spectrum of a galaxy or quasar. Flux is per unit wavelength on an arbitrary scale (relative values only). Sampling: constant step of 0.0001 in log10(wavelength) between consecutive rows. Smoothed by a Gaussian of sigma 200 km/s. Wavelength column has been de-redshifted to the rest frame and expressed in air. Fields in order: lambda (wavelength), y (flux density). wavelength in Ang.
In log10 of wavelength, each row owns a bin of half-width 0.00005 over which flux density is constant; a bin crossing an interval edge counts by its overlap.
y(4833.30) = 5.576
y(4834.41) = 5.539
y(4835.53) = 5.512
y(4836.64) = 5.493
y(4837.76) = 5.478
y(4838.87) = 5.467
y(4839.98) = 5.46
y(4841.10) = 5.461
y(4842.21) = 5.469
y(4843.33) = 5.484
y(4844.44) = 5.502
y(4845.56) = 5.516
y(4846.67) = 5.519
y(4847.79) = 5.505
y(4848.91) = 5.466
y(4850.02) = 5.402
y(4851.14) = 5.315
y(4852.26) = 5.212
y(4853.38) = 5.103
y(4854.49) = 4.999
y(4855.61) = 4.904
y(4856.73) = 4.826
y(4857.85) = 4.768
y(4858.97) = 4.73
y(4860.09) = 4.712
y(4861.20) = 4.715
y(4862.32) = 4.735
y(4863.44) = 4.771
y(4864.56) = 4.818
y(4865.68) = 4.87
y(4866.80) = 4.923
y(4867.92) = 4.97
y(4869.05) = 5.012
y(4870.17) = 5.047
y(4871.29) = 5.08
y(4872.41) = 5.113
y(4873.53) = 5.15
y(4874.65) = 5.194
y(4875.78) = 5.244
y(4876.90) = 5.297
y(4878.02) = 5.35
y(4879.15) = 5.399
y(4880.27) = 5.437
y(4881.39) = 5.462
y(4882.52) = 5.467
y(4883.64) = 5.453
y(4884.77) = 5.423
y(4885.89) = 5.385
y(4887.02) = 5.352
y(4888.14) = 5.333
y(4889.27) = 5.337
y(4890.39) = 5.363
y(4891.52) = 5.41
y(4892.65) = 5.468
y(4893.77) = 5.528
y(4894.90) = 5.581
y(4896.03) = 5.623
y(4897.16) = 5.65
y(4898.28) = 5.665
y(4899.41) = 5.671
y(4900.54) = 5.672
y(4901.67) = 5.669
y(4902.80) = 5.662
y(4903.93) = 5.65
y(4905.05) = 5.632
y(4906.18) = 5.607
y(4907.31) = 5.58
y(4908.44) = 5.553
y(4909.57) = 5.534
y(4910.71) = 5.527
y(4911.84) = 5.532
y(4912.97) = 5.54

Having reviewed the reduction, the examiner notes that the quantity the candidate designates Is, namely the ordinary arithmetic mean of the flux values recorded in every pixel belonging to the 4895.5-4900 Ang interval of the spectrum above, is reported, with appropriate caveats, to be 5.65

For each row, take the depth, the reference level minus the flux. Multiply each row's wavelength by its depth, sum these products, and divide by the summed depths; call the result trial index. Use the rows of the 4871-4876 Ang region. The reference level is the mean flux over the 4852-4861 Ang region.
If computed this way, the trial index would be 4873.9 Ang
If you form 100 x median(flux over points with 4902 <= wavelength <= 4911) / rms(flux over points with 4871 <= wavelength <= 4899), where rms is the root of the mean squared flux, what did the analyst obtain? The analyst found 104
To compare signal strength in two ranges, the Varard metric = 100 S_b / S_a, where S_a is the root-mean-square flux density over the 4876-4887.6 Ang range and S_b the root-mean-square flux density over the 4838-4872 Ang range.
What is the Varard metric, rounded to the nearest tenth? 95.0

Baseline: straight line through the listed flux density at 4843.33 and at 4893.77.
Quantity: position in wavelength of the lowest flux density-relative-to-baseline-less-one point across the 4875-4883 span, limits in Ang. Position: 4875.78 Ang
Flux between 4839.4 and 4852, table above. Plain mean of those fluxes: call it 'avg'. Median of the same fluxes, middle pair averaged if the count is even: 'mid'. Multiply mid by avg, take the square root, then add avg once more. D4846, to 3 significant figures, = 10.9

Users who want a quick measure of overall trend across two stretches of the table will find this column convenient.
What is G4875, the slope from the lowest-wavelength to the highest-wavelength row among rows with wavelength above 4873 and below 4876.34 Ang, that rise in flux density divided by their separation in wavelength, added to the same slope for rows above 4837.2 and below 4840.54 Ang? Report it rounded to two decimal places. 0.03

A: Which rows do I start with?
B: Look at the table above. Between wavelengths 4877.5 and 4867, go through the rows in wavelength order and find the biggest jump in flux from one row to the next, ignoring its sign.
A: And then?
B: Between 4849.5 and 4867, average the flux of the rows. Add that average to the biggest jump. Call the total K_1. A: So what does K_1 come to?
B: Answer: 4.98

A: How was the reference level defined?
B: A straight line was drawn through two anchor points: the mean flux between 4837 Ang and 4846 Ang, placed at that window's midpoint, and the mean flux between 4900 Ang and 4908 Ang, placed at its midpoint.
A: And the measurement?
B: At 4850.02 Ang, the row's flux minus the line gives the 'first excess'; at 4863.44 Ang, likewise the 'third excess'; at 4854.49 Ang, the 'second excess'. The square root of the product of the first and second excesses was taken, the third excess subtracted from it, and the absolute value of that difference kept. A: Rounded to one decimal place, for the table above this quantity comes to 1.0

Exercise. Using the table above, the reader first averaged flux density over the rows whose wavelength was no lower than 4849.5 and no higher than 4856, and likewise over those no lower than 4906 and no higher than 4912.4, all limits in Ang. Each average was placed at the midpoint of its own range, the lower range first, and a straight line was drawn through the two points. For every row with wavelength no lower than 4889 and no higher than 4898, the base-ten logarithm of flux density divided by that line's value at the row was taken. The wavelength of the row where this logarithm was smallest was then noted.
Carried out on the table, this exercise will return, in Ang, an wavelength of 4889.27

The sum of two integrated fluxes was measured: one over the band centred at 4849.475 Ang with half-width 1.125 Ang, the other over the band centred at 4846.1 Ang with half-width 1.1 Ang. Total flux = 24.4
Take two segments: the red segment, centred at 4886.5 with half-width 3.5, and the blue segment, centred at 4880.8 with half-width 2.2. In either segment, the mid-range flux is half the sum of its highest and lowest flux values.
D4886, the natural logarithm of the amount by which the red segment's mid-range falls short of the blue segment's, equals -3.22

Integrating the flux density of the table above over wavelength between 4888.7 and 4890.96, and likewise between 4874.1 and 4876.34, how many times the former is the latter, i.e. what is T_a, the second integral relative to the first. 0.97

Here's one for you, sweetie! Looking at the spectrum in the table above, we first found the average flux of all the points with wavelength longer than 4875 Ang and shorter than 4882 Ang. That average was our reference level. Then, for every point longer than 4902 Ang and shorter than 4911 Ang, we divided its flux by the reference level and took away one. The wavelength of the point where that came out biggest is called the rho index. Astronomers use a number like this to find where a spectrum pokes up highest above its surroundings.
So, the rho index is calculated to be 4902.80 Ang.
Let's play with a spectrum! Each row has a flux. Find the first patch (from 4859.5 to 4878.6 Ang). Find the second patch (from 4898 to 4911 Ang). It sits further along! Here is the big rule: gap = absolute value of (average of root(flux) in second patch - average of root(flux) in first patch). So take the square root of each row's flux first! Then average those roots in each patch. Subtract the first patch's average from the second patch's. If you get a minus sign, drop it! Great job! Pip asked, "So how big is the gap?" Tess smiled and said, 0.13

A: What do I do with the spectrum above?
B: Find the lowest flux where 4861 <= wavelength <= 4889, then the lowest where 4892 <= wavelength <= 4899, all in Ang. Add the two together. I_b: 10.2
